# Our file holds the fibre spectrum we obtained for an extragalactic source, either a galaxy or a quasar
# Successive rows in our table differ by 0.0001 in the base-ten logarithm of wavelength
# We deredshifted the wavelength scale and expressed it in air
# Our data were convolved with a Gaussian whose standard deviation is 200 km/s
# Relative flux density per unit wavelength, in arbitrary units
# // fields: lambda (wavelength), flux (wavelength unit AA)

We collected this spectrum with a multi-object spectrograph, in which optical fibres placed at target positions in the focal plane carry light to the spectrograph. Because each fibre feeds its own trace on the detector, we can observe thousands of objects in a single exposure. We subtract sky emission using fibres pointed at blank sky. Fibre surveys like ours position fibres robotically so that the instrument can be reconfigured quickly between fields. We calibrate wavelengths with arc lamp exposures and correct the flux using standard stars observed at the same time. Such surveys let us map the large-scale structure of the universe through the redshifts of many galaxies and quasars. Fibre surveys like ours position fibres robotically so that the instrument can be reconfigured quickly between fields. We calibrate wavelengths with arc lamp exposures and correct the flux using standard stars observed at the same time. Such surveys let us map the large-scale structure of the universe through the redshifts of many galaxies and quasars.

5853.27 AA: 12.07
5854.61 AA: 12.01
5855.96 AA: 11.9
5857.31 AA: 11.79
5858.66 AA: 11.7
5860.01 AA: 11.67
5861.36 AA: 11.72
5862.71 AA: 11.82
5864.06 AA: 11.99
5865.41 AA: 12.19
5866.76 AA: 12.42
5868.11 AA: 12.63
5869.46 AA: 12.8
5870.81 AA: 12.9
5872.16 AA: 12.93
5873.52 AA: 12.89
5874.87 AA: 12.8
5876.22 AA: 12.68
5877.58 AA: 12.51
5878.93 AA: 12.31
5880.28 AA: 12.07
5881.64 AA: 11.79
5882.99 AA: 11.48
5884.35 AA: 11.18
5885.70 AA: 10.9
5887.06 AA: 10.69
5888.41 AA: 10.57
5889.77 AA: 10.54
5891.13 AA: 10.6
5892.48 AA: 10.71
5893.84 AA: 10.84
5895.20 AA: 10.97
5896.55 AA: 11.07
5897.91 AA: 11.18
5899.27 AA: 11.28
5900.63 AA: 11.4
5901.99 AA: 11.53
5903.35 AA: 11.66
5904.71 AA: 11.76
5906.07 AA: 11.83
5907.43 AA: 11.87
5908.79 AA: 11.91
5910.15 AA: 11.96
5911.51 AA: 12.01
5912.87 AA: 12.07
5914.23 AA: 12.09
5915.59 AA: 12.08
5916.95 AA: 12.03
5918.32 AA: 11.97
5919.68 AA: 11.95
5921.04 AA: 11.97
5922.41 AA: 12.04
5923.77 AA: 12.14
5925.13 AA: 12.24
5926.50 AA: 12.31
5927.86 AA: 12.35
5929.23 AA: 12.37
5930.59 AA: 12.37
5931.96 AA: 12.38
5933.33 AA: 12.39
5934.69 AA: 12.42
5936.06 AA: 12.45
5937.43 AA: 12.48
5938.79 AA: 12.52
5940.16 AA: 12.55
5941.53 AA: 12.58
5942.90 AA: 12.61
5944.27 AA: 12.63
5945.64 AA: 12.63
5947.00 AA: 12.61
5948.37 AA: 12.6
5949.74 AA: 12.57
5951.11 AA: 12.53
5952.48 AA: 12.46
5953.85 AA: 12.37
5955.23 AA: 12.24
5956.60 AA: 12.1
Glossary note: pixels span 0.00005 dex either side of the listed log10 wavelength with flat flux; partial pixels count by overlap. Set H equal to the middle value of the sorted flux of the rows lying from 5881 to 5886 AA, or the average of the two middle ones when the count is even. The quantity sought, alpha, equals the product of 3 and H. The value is 34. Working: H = 11.3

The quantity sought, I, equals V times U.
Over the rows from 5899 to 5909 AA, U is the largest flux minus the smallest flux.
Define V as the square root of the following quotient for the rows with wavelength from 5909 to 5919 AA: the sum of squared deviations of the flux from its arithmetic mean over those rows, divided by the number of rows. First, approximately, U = 0.6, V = 0.05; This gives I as 0.031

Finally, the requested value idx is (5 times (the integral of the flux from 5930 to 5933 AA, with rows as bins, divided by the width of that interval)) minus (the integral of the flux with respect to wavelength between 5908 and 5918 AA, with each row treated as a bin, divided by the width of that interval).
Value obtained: 50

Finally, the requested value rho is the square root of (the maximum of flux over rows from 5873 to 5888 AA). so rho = 3.59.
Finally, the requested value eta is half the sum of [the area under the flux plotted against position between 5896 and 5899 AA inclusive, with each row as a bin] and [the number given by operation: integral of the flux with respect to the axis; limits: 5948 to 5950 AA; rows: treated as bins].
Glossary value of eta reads 29.3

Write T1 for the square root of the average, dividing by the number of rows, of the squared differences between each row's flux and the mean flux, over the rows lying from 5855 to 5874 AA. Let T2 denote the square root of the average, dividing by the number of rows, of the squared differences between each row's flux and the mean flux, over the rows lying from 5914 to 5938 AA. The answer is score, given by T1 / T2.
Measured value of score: 2.66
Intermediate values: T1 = 0.48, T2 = 0.18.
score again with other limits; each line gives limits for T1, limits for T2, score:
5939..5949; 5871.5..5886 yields 0.04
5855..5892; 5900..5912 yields 3.92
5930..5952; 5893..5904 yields 0.34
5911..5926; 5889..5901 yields 0.28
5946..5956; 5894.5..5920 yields 0.35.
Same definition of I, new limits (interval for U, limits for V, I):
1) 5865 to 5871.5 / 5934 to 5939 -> 0.026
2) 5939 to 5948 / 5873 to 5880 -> 0.017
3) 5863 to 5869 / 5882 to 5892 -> 0.212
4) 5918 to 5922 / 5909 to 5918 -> 0.001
